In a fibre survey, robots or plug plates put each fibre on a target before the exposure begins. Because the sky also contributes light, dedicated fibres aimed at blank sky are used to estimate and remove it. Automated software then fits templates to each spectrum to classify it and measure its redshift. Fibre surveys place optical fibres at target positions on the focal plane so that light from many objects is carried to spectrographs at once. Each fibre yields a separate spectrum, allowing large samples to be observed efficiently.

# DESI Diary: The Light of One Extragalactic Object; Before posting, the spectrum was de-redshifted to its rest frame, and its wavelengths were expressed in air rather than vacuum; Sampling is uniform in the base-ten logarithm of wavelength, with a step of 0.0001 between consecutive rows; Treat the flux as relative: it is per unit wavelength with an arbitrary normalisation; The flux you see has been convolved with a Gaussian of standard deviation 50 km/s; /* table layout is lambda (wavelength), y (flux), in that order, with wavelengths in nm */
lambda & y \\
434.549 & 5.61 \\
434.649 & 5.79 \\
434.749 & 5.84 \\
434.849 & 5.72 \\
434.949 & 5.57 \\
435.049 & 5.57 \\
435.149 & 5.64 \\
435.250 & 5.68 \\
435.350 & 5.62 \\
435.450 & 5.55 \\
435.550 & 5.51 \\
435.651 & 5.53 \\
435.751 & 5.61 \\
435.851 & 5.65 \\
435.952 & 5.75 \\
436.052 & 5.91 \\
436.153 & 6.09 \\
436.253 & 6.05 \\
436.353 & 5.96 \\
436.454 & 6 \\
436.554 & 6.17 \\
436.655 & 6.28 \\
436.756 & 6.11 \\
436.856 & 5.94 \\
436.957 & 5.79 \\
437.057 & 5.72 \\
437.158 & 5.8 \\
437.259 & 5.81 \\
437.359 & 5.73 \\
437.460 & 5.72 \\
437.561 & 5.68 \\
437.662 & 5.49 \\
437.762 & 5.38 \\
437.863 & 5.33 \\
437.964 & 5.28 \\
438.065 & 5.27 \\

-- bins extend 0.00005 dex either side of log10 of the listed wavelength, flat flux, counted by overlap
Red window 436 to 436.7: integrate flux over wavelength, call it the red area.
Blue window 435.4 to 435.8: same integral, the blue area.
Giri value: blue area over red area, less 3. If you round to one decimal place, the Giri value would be -2.5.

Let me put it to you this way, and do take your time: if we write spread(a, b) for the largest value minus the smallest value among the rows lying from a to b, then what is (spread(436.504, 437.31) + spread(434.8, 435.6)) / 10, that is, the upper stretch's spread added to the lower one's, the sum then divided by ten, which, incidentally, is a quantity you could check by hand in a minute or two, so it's 0.077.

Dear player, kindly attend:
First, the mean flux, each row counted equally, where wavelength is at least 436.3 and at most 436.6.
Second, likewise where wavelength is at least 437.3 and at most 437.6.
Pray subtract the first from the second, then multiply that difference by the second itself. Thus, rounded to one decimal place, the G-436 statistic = -1.9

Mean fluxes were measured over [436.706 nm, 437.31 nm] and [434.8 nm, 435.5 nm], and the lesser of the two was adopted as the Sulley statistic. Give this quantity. 5.62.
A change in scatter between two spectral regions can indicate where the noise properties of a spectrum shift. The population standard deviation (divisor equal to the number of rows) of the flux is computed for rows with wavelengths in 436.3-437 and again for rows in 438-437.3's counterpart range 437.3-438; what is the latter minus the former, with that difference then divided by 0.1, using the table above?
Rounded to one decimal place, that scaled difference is 0.3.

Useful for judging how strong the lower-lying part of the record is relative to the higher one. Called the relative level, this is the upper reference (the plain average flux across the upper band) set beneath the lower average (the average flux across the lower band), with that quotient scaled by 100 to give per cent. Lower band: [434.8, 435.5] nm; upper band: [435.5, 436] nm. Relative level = 100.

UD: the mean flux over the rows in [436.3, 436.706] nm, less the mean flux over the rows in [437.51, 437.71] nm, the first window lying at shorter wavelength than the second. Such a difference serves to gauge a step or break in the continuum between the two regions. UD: 0.52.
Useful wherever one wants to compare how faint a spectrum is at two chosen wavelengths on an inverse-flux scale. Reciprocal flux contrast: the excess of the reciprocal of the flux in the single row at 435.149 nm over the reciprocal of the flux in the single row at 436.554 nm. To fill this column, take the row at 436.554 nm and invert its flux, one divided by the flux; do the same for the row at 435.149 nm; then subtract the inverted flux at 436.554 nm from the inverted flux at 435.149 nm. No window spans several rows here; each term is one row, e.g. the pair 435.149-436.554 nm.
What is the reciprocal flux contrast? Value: 0.015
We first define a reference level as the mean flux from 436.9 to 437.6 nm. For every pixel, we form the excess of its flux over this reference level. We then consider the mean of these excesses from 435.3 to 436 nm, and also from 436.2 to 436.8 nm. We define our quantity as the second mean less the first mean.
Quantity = 0.49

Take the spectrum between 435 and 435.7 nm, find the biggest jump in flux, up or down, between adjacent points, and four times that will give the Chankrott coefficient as 0.28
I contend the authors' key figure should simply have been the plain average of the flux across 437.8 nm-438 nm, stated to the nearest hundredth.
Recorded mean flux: 5.30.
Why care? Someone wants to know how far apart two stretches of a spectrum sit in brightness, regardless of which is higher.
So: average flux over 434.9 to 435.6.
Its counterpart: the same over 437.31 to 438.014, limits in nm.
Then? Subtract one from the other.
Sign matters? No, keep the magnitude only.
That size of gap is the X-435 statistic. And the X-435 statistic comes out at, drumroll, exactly 0.08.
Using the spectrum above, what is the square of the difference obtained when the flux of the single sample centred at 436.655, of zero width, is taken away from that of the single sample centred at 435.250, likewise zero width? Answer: 0.36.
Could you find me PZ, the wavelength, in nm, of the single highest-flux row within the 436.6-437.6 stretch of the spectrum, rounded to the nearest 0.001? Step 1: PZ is 436.655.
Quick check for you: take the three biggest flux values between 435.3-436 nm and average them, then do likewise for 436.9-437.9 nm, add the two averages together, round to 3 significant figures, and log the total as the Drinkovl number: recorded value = 11.5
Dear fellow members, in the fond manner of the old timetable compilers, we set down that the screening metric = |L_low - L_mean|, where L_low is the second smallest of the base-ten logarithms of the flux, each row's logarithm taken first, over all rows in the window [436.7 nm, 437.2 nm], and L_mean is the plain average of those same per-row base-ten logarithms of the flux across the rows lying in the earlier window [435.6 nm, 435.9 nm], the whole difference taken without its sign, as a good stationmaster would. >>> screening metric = 0.015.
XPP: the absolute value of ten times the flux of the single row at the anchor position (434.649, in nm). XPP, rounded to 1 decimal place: 57.9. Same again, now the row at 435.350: 56.2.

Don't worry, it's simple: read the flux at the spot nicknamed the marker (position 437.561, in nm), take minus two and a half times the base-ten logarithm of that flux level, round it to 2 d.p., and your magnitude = -1.89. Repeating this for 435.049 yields -1.86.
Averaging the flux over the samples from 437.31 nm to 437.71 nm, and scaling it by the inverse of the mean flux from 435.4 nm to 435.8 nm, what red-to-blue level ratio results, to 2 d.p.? 1.02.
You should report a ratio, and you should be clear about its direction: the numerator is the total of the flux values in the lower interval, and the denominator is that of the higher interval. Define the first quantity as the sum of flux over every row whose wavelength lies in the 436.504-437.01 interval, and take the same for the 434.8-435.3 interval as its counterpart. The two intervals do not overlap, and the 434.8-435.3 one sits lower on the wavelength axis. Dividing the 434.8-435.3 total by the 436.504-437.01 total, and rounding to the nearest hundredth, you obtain 0.93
